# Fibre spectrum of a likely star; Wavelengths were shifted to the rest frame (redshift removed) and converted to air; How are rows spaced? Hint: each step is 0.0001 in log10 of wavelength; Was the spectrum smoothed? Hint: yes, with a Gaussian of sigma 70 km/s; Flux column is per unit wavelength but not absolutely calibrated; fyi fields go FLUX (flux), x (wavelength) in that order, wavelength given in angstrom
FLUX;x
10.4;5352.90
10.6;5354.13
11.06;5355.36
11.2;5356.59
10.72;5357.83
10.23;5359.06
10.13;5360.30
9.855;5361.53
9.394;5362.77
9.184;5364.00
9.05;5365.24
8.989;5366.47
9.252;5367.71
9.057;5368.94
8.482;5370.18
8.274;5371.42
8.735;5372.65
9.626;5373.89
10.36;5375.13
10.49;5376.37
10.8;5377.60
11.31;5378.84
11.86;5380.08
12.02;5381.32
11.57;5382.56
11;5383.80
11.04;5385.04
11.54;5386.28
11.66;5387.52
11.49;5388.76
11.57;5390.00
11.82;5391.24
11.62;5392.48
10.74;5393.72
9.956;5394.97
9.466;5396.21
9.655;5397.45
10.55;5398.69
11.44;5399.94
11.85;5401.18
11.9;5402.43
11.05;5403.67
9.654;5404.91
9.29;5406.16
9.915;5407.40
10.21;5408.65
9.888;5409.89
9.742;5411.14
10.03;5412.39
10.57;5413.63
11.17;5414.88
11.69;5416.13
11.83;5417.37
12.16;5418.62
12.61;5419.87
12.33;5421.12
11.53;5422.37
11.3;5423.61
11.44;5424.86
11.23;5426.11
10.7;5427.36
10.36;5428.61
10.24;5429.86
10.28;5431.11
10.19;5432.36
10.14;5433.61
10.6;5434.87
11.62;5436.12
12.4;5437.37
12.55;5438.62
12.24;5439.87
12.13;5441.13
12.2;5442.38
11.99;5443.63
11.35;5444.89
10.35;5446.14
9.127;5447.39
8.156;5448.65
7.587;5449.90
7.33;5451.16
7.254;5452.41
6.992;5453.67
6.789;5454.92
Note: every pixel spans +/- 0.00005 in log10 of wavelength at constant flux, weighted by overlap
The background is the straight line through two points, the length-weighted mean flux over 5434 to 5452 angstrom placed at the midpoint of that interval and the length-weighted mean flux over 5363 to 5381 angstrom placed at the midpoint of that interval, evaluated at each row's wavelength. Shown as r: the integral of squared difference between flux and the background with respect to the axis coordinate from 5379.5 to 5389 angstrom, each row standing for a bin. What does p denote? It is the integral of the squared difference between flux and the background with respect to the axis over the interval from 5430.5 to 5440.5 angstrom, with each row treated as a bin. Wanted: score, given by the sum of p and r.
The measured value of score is 41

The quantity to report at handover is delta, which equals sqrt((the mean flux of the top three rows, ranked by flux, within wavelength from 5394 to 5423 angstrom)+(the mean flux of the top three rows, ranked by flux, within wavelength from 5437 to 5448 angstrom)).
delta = 4.98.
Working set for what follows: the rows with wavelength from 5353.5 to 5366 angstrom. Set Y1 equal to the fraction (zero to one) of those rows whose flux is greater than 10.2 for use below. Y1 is 0.50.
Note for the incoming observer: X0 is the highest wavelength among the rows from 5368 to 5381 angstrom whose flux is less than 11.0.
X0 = 5377.60 angstrom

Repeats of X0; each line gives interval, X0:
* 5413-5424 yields 5413.63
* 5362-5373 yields 5372.65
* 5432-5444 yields 5434.87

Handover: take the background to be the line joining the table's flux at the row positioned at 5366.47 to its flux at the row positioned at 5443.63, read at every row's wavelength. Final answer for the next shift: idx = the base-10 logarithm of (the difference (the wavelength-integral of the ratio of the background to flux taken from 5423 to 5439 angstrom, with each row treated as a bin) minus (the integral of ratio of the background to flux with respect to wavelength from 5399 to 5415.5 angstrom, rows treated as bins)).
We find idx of -0.9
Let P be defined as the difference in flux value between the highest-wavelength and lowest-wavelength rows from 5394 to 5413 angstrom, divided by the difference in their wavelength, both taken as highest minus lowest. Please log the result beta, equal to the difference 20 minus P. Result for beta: 20.0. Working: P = 0.00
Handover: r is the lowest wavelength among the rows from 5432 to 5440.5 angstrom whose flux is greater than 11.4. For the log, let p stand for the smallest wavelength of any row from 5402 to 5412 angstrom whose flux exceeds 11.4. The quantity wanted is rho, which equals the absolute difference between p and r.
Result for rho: 33.7 angstrom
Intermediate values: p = 5402.43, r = 5436.12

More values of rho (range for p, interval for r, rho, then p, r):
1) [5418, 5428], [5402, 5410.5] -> 16.2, 5418.62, 5402.43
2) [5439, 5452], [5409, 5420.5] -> 23.7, 5439.87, 5416.13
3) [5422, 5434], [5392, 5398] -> 29.9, 5422.37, 5392.48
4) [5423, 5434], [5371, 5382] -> 44.8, 5424.86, 5380.08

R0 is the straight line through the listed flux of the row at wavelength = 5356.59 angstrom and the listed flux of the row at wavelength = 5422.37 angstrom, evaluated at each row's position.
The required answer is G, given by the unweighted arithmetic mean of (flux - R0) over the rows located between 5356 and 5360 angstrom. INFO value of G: -0.5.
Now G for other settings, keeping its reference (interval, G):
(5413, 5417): -0.3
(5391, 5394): 0.0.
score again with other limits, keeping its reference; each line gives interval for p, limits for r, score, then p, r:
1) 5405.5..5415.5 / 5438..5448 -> 23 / 3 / 20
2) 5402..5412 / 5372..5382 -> 24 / 6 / 18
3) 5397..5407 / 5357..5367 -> 18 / 13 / 5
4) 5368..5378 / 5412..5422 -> 31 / 8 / 22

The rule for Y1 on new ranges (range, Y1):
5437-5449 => 0.80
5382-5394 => 1.00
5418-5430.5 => 1.00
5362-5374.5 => 0.00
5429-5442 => 0.80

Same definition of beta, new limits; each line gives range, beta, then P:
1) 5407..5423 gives 19.9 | 0.11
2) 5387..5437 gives 20.0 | 0.00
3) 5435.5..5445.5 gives 20.0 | -0.03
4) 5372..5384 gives 19.8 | 0.20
